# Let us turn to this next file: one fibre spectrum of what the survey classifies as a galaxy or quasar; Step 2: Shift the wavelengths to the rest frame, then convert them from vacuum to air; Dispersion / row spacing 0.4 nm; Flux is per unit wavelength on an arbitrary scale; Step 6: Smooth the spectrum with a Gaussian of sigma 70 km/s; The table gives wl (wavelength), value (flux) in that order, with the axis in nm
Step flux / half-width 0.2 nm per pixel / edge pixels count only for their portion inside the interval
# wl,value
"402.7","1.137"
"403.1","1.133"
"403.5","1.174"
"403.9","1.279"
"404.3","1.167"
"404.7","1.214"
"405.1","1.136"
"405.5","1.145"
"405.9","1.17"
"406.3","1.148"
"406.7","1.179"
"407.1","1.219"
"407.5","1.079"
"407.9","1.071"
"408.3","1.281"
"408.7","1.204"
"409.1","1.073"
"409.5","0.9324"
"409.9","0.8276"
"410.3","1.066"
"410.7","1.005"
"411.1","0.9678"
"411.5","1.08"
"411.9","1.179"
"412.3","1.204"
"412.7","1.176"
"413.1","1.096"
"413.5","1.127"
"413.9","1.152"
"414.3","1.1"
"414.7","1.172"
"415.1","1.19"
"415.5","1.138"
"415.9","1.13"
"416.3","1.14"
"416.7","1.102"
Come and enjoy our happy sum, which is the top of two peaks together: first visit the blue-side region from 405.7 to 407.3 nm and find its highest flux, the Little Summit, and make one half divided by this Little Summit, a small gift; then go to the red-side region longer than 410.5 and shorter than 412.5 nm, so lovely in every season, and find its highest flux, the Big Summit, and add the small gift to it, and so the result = 1.61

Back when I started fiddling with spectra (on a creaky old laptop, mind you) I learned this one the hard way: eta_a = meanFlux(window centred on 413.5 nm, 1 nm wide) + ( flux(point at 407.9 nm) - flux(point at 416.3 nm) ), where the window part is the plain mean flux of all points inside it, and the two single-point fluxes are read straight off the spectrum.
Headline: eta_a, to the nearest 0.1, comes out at 1.1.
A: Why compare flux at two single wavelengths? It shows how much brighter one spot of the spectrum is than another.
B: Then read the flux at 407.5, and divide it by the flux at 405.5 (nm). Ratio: 0.94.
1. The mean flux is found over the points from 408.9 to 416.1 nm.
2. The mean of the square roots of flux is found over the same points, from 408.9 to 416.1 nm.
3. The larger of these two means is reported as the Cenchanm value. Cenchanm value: 1.09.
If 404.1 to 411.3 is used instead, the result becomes 1.10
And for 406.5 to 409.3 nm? 1.16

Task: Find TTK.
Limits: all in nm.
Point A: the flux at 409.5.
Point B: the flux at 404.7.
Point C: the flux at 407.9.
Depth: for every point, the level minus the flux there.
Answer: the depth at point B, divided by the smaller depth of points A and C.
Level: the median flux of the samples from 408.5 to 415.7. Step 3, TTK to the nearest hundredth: -2.36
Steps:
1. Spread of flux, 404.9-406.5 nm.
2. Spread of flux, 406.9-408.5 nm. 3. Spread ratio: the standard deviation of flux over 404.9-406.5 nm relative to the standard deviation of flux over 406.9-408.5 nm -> 0.14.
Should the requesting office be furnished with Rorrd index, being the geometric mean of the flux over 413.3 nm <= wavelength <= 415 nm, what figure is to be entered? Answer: 1.137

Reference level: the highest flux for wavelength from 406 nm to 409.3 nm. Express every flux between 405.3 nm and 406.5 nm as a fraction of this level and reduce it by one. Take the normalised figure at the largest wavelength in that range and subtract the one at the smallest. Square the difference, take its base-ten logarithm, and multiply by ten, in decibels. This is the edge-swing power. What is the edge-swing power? -53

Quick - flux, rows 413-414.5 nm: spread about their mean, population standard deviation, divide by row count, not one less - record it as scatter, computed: 0.023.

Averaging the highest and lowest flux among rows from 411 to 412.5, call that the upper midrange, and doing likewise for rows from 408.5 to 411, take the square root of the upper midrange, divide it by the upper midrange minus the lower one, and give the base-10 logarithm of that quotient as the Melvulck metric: 1.17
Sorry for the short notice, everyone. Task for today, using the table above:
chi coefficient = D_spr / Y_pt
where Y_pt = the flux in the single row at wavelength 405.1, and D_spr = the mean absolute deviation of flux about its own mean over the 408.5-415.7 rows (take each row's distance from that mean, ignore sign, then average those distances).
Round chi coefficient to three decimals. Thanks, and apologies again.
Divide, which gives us 0.069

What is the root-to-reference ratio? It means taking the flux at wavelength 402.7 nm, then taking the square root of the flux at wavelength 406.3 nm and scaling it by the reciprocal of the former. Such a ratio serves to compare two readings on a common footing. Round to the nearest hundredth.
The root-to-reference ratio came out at 0.94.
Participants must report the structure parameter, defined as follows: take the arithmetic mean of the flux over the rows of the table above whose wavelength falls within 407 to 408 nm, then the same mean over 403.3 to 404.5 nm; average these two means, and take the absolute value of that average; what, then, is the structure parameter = 1.16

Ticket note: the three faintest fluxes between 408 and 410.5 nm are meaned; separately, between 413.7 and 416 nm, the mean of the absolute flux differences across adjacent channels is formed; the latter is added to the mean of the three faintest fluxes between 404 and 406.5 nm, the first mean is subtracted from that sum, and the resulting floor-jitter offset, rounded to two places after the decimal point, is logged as 0.24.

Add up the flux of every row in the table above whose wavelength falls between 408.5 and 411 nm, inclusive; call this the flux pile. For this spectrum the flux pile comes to 6.11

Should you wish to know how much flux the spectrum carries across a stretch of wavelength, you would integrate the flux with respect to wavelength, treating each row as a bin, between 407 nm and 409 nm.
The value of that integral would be 2.3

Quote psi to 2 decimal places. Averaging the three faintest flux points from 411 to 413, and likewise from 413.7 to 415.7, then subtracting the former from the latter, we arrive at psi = 0.06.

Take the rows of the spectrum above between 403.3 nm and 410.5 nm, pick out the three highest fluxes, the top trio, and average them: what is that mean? 1.26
